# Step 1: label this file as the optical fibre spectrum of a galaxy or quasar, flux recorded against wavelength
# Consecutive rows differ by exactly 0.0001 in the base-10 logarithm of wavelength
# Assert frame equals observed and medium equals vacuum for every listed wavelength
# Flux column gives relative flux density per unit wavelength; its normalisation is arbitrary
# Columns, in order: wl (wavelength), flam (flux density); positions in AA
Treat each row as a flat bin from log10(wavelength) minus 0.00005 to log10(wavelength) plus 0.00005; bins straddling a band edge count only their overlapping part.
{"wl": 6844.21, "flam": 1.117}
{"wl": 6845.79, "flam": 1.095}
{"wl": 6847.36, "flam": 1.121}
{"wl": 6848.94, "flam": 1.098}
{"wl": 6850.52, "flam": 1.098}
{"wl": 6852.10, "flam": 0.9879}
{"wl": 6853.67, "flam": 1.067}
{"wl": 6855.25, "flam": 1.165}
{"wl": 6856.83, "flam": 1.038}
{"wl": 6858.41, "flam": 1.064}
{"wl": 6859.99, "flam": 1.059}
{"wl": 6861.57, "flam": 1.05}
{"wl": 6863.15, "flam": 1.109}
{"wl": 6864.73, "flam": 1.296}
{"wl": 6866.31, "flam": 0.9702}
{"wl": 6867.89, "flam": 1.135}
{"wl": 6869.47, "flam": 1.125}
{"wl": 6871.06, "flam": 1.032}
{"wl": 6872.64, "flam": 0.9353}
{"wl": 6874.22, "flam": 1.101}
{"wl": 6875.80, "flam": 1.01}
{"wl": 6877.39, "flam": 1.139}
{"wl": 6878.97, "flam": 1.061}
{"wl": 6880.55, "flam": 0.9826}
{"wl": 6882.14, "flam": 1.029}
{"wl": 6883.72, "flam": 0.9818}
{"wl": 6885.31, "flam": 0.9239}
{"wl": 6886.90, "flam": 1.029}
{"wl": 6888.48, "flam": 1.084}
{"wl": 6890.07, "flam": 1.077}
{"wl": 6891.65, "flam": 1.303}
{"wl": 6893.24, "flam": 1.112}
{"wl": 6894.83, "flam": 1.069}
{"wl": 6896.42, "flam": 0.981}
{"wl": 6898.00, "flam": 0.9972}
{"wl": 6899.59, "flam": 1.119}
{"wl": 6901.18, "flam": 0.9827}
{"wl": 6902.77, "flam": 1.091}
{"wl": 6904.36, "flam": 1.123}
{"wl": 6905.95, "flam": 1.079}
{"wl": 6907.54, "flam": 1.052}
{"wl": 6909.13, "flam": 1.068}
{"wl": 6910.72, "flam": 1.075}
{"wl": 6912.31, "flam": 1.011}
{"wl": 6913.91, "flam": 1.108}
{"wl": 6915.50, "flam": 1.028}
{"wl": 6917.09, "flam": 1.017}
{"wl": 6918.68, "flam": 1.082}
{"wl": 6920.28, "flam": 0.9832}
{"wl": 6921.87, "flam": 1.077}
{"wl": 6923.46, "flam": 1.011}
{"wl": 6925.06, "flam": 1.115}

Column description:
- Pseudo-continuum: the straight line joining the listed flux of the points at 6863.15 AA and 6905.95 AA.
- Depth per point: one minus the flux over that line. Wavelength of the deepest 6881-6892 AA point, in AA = 6885.31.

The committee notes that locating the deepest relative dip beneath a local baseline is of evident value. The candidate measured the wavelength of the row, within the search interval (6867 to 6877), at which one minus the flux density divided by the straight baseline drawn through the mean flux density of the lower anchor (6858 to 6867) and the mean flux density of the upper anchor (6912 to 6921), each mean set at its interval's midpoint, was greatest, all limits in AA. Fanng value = 6872.64 AA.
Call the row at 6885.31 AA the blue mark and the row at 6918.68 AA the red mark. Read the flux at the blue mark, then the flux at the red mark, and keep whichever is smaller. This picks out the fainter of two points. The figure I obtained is 0.92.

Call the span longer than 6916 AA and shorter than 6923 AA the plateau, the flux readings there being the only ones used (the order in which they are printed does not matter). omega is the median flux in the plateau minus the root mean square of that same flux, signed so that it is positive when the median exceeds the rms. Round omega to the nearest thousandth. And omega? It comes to 0.006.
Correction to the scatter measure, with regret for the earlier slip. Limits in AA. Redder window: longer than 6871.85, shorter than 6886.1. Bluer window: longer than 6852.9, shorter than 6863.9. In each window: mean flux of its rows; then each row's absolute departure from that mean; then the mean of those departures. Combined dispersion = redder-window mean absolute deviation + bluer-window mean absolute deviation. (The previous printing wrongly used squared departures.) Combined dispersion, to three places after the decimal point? 0.090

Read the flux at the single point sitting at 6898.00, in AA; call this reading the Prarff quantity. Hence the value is 0.9972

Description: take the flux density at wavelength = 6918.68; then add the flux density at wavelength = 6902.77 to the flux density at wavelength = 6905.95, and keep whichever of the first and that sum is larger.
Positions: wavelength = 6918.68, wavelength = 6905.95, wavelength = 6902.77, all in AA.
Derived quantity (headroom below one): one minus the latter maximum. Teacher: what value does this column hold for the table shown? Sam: -1.17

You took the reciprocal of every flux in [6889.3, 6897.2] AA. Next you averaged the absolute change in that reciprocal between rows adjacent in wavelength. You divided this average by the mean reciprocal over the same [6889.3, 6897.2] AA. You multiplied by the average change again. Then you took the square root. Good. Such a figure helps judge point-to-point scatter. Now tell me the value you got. 0.11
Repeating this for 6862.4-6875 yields 0.13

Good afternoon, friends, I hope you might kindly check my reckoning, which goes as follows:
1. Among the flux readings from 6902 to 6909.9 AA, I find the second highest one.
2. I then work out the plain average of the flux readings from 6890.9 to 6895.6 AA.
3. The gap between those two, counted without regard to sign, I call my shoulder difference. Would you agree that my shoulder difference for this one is 0.07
